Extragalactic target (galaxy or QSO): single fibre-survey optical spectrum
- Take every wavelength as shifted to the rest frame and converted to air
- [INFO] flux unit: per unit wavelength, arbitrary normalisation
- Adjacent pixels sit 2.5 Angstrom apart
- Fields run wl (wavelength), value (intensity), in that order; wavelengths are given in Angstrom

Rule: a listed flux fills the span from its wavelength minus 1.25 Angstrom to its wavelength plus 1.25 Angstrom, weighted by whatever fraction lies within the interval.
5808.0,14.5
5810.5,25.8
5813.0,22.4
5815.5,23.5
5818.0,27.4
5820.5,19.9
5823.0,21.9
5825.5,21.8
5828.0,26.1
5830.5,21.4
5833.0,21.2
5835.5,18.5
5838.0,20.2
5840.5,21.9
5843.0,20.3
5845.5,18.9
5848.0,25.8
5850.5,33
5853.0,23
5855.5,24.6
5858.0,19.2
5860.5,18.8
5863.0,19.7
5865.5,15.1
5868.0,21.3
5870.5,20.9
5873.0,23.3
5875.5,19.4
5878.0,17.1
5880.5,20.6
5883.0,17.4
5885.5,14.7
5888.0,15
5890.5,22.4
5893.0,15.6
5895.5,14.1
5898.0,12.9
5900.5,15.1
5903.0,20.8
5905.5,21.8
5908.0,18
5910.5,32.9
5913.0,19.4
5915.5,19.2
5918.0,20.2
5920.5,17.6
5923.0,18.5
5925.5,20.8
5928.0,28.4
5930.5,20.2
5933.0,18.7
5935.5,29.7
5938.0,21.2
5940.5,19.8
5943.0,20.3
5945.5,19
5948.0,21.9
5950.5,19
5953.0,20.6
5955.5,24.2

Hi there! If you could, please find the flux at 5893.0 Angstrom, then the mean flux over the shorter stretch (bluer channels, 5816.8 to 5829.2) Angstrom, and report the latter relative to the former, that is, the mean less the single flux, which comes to 8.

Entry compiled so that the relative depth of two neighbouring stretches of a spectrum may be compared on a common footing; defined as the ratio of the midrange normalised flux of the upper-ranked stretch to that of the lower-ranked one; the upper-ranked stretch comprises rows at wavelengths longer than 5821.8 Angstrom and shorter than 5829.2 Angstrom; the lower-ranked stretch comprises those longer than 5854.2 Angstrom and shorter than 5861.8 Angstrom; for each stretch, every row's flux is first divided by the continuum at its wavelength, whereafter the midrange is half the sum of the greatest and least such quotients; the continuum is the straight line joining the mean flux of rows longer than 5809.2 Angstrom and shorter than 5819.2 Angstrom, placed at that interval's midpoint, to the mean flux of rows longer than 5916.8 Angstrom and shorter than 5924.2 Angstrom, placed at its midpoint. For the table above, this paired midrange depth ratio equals 1.02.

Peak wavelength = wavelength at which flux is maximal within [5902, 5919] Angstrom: 5910.5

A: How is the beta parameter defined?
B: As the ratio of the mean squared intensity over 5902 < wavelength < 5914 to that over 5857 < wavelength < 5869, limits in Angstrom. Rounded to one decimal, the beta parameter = 1.5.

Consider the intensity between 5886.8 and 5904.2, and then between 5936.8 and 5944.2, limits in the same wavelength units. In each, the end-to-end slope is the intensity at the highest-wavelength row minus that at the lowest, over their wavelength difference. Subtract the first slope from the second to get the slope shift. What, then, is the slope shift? -0.6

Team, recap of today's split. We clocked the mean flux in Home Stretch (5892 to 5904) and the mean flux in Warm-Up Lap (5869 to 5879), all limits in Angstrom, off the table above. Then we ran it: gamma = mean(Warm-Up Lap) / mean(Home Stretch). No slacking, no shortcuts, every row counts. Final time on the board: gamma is 1.3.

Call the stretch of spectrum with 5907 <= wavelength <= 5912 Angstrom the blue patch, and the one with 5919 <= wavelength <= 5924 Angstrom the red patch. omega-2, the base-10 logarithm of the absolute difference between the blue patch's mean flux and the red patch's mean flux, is 0.87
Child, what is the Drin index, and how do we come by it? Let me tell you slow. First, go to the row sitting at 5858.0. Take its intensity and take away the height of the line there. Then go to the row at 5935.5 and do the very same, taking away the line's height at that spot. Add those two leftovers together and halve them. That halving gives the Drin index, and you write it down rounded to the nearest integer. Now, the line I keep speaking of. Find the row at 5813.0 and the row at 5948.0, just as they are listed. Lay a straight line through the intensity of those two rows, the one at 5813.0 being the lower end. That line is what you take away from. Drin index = 2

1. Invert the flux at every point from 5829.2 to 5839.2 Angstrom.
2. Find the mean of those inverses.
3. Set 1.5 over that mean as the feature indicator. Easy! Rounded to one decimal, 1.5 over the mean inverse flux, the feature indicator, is 30.4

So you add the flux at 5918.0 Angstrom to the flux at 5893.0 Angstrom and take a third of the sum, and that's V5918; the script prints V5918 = 11.9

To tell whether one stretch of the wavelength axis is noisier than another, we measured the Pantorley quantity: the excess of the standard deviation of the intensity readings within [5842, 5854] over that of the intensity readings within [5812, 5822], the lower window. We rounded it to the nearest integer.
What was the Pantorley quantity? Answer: 2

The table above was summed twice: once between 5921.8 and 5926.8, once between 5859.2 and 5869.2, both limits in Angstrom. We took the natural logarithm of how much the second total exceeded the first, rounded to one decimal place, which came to 3.6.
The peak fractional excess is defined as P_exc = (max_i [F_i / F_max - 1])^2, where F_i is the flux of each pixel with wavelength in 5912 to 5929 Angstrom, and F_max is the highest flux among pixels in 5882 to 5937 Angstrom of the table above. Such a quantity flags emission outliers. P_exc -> 0.019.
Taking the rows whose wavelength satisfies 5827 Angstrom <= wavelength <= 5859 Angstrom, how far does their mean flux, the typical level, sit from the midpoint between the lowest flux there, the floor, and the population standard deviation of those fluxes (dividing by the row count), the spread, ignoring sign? 11.5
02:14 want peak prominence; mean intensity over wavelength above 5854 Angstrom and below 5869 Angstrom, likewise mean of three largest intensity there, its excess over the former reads 2.1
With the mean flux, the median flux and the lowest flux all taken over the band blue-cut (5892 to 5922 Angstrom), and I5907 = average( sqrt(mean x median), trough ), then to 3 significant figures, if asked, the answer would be 15.8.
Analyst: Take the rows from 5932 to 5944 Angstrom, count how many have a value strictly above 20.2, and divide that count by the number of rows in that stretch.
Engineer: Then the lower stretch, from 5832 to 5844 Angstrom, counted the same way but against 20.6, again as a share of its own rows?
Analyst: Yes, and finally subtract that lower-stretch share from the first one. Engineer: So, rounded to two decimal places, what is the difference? 0.20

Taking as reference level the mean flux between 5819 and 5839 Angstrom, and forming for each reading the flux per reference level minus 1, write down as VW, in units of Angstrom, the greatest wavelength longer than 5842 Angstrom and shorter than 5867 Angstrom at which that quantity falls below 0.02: 5865.5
